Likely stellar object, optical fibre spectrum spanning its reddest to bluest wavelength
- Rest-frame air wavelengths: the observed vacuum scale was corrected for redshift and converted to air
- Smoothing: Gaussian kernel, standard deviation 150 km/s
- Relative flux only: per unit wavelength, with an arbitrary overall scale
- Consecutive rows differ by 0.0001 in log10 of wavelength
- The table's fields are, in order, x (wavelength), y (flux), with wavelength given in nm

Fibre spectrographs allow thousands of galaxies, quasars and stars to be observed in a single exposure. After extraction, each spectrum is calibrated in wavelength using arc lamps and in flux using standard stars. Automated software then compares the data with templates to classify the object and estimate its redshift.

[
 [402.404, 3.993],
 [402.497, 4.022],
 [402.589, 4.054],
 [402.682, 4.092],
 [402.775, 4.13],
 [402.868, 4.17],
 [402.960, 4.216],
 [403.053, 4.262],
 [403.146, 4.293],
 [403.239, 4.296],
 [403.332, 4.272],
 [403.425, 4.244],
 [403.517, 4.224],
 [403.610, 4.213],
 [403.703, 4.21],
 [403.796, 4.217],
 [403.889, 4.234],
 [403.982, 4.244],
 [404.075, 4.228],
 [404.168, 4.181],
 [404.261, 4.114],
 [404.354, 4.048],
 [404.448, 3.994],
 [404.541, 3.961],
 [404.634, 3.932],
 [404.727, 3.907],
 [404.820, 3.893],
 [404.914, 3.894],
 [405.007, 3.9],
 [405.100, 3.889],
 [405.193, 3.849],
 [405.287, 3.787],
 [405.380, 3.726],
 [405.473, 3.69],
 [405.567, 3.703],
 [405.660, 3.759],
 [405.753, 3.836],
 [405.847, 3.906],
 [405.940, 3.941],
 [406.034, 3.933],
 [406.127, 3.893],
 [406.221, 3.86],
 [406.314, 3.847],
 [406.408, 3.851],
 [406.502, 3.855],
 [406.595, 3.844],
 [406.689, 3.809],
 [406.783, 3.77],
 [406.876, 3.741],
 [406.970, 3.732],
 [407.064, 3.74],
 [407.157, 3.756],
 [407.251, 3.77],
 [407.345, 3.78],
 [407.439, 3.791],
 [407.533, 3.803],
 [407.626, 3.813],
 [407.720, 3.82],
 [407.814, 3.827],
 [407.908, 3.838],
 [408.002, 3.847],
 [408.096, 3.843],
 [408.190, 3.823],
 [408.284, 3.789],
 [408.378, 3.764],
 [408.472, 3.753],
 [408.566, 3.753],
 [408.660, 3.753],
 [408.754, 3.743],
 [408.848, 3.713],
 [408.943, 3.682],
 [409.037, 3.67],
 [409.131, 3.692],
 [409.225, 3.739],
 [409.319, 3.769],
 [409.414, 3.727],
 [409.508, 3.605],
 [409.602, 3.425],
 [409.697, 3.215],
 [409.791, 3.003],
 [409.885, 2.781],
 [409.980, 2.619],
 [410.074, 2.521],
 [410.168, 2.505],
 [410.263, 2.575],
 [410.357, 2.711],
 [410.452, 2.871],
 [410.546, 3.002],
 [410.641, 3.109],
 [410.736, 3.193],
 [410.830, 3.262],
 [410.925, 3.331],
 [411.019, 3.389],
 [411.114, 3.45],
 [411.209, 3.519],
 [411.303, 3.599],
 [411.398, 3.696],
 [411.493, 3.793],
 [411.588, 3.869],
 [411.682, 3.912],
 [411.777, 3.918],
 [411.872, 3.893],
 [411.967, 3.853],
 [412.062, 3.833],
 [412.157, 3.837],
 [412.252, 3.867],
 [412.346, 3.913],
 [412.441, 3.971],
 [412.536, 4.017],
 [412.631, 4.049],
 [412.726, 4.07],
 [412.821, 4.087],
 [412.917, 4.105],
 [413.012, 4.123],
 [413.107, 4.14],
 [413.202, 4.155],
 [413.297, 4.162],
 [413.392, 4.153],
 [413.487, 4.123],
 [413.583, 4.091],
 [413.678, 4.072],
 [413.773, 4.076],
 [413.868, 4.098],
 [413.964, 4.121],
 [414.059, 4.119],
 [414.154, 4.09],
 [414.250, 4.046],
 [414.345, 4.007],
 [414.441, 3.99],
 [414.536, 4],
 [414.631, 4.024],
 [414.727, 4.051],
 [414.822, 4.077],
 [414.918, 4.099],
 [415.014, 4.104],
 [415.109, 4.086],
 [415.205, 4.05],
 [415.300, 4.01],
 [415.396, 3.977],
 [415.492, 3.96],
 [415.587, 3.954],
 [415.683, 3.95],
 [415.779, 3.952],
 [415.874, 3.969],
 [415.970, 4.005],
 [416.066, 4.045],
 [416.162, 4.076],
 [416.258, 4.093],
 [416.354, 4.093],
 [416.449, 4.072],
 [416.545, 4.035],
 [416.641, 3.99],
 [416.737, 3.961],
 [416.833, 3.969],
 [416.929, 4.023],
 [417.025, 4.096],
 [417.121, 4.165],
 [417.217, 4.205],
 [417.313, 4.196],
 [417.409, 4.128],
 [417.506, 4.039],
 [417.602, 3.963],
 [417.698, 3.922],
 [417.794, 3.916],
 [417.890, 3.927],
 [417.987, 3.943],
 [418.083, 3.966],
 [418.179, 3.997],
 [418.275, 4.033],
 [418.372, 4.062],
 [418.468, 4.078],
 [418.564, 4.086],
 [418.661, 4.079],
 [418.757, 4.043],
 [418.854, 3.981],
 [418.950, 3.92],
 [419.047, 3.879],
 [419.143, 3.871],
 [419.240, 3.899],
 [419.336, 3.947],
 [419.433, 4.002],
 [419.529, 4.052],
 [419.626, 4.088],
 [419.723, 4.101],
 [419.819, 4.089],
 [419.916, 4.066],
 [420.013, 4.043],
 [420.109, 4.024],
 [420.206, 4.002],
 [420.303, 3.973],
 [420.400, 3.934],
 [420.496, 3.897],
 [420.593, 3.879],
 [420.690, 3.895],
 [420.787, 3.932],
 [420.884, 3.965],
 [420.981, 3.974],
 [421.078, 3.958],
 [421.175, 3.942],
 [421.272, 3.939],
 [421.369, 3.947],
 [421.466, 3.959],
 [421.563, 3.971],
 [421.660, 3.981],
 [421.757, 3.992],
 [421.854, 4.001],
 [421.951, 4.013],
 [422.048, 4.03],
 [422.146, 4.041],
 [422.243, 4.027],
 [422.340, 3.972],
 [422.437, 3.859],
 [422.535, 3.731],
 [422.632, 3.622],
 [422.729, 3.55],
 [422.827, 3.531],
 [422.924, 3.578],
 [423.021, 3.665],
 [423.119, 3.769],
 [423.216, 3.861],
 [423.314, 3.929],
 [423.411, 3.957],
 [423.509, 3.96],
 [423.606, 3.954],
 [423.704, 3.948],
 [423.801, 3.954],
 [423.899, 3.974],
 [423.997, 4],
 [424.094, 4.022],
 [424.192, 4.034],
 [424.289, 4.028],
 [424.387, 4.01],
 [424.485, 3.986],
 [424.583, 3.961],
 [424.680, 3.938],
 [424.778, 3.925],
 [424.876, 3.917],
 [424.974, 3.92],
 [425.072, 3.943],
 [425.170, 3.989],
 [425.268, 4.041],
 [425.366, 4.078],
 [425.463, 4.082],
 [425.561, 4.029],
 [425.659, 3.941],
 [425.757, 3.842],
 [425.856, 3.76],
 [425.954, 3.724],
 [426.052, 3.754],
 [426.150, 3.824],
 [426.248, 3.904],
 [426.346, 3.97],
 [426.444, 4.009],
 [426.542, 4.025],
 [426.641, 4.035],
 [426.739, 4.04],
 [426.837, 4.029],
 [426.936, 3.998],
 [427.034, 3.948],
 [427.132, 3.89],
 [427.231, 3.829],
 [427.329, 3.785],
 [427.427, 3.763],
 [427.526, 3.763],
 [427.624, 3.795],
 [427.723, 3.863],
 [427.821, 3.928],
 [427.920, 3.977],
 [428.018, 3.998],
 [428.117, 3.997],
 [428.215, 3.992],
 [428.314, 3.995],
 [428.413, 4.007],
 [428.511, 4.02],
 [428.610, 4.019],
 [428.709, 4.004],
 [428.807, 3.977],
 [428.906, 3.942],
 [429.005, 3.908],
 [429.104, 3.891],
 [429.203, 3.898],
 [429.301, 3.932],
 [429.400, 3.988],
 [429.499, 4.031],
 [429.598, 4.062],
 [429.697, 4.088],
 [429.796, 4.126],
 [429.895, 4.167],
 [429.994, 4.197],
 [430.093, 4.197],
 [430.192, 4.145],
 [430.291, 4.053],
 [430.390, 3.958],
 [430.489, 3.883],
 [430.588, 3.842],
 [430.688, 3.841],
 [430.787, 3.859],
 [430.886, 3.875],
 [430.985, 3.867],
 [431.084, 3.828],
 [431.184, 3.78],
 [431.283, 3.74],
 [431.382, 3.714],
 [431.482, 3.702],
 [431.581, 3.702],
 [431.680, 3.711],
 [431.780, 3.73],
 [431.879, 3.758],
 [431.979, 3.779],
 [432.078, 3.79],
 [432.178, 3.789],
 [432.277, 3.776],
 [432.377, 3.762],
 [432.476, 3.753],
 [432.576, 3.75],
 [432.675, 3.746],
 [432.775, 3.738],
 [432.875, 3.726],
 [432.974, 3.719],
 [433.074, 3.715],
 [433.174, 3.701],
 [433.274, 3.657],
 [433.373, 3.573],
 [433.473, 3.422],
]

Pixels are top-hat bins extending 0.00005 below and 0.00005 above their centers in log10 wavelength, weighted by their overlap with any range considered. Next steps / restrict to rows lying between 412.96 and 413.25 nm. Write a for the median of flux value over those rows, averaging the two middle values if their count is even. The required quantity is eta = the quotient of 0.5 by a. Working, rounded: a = 4.14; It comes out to 0.121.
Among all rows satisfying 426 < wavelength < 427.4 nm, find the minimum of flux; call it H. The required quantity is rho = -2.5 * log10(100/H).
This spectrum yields -3.56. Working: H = 3.754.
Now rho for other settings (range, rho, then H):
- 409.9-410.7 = -4.00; 2.505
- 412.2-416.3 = -3.53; 3.867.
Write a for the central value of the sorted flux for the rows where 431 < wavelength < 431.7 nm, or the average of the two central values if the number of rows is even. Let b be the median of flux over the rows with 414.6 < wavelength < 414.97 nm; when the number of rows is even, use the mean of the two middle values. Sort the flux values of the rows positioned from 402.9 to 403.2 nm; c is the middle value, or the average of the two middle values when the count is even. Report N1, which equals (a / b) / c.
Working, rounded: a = 3.714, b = 4.1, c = 4.26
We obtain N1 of 0.21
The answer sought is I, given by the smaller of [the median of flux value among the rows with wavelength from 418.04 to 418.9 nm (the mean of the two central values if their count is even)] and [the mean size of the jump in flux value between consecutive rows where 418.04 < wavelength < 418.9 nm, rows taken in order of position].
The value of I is 0.028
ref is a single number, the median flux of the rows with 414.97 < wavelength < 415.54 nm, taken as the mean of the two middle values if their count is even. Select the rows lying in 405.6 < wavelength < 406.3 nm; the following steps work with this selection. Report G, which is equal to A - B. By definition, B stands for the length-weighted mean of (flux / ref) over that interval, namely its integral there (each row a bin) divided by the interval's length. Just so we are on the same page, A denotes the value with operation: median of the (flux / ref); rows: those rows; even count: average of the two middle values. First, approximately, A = 0.97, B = 0.96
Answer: 0.0045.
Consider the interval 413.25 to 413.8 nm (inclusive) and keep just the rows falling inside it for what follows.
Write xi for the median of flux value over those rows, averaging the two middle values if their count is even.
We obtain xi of 4.11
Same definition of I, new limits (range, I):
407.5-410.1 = 0.058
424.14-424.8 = 0.018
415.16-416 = 0.019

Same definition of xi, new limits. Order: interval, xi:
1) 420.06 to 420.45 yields 3.99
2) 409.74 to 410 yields 2.78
